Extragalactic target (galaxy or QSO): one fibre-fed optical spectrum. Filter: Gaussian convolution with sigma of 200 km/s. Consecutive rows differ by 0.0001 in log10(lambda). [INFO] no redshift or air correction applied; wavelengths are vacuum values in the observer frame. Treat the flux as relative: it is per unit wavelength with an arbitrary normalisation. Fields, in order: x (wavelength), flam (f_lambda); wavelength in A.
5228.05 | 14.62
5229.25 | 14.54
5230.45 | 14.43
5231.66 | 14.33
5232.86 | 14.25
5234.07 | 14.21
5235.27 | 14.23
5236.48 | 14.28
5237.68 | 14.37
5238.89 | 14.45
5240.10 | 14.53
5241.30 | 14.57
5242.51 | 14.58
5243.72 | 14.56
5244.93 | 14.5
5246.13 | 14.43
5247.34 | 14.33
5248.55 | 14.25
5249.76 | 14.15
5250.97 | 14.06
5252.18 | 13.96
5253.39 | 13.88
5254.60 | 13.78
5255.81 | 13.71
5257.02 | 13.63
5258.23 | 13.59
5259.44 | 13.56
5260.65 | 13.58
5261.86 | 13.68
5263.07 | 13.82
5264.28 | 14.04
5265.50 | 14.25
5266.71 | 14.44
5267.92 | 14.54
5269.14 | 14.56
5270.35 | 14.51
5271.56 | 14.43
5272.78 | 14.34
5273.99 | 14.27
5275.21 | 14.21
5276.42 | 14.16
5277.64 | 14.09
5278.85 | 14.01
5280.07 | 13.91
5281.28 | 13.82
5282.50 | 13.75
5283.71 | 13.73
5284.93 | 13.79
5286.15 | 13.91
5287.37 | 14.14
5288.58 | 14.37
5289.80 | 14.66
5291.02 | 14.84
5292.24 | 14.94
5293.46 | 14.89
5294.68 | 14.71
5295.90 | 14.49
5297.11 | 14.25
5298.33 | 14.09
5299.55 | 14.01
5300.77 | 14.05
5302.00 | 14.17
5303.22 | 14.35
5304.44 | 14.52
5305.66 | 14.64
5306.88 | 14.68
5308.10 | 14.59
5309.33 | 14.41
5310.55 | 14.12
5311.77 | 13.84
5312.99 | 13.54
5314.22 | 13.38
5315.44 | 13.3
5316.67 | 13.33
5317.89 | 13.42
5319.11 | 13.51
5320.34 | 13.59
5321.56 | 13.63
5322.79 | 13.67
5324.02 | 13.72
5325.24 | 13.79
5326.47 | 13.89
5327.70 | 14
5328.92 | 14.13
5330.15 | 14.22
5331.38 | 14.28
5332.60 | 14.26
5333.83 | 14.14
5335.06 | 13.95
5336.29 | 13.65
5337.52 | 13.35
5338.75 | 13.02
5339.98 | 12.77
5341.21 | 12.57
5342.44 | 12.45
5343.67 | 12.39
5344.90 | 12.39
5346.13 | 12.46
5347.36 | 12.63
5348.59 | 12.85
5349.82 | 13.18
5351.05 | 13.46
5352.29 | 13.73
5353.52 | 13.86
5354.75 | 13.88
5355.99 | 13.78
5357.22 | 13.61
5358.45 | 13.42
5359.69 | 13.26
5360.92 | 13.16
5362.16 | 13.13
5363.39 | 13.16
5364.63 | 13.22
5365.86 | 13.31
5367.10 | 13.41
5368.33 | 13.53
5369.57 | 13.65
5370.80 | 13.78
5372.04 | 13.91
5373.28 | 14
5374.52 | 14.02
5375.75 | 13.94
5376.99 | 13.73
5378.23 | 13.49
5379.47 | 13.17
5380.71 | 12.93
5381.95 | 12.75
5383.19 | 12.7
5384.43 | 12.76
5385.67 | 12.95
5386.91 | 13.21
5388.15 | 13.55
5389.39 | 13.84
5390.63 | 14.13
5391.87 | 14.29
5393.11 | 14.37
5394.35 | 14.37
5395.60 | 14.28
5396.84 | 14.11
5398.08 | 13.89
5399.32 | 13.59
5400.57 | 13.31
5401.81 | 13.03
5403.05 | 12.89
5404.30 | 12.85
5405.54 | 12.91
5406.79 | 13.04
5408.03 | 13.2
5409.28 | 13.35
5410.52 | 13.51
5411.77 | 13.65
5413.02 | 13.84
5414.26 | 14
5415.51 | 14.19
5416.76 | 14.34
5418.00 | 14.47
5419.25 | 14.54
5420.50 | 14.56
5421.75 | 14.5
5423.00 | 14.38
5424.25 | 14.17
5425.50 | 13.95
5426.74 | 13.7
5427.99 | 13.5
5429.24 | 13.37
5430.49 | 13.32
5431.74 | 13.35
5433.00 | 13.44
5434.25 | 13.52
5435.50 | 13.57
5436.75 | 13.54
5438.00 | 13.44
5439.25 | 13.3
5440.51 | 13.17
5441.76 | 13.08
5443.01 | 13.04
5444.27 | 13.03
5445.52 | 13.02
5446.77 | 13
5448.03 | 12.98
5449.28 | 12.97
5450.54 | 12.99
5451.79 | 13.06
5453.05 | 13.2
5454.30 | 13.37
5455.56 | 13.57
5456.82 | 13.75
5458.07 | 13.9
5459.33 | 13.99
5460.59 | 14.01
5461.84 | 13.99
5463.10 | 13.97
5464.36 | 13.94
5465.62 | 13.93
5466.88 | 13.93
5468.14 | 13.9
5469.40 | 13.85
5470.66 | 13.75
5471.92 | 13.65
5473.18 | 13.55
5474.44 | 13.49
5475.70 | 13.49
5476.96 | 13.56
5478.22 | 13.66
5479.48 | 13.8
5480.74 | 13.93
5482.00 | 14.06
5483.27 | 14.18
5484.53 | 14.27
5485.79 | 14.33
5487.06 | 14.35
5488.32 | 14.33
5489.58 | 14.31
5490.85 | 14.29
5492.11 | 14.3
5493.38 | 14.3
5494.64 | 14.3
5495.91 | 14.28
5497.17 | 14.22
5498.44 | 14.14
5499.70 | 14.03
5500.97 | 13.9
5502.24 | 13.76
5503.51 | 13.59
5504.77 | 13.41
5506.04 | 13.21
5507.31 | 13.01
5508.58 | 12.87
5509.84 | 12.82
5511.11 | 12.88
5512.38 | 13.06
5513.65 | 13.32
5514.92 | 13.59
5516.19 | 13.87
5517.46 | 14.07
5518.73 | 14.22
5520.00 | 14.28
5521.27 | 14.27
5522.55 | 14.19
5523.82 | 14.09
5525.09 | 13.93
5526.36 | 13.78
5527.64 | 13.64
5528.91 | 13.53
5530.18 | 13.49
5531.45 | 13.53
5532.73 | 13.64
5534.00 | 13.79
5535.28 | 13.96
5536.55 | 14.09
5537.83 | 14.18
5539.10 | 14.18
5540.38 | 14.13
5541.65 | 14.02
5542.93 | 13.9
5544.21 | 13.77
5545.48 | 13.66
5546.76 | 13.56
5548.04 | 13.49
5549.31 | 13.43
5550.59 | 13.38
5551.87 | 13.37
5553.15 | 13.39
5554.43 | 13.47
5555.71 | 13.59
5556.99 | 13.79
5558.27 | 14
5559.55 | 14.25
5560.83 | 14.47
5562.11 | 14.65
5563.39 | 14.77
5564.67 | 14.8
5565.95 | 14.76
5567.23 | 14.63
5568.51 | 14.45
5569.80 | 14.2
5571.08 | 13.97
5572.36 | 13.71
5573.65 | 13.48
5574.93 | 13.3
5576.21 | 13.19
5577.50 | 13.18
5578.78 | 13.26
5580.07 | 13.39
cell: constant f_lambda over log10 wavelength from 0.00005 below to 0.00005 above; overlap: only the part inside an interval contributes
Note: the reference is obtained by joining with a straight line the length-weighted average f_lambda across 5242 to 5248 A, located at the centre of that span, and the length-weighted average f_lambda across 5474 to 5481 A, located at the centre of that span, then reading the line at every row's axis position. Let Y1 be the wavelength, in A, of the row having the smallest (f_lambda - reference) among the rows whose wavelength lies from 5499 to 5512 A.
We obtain 5509.84 A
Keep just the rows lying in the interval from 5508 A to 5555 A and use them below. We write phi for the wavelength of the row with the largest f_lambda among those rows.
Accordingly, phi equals 5520.00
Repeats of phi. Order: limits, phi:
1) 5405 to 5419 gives 5418.00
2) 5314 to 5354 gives 5331.38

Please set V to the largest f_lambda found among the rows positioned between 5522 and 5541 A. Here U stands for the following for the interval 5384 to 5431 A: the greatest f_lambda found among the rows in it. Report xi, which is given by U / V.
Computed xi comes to 1.03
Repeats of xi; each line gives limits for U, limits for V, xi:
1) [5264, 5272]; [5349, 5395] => 1.01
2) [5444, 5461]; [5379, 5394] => 0.97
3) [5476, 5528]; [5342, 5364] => 1.03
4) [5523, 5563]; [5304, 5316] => 1.00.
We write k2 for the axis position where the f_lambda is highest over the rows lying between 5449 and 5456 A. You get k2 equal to 5455.56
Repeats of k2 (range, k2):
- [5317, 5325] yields 5324.02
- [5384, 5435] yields 5420.50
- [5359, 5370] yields 5369.57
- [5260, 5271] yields 5269.14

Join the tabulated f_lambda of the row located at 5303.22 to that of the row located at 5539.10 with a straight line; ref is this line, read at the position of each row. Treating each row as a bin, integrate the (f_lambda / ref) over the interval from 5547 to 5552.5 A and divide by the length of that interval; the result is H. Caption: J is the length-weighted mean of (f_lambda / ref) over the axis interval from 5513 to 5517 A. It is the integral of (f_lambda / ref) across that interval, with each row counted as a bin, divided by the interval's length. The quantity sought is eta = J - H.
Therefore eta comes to 0.01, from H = 0.95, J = 0.96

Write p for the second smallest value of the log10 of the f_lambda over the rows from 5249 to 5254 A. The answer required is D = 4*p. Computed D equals 4.58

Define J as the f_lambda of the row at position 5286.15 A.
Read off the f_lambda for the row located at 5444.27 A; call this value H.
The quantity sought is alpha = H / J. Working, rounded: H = 13.03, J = 13.91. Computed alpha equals 0.937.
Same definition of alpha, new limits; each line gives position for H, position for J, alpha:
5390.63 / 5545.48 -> 1.034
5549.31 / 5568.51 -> 0.929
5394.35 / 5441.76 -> 1.099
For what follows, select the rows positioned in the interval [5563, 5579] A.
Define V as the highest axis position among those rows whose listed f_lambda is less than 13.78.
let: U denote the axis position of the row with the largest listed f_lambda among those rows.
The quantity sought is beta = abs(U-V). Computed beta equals 14.1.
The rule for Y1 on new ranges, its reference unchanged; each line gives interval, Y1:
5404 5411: 5404.30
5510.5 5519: 5511.11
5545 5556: 5551.87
